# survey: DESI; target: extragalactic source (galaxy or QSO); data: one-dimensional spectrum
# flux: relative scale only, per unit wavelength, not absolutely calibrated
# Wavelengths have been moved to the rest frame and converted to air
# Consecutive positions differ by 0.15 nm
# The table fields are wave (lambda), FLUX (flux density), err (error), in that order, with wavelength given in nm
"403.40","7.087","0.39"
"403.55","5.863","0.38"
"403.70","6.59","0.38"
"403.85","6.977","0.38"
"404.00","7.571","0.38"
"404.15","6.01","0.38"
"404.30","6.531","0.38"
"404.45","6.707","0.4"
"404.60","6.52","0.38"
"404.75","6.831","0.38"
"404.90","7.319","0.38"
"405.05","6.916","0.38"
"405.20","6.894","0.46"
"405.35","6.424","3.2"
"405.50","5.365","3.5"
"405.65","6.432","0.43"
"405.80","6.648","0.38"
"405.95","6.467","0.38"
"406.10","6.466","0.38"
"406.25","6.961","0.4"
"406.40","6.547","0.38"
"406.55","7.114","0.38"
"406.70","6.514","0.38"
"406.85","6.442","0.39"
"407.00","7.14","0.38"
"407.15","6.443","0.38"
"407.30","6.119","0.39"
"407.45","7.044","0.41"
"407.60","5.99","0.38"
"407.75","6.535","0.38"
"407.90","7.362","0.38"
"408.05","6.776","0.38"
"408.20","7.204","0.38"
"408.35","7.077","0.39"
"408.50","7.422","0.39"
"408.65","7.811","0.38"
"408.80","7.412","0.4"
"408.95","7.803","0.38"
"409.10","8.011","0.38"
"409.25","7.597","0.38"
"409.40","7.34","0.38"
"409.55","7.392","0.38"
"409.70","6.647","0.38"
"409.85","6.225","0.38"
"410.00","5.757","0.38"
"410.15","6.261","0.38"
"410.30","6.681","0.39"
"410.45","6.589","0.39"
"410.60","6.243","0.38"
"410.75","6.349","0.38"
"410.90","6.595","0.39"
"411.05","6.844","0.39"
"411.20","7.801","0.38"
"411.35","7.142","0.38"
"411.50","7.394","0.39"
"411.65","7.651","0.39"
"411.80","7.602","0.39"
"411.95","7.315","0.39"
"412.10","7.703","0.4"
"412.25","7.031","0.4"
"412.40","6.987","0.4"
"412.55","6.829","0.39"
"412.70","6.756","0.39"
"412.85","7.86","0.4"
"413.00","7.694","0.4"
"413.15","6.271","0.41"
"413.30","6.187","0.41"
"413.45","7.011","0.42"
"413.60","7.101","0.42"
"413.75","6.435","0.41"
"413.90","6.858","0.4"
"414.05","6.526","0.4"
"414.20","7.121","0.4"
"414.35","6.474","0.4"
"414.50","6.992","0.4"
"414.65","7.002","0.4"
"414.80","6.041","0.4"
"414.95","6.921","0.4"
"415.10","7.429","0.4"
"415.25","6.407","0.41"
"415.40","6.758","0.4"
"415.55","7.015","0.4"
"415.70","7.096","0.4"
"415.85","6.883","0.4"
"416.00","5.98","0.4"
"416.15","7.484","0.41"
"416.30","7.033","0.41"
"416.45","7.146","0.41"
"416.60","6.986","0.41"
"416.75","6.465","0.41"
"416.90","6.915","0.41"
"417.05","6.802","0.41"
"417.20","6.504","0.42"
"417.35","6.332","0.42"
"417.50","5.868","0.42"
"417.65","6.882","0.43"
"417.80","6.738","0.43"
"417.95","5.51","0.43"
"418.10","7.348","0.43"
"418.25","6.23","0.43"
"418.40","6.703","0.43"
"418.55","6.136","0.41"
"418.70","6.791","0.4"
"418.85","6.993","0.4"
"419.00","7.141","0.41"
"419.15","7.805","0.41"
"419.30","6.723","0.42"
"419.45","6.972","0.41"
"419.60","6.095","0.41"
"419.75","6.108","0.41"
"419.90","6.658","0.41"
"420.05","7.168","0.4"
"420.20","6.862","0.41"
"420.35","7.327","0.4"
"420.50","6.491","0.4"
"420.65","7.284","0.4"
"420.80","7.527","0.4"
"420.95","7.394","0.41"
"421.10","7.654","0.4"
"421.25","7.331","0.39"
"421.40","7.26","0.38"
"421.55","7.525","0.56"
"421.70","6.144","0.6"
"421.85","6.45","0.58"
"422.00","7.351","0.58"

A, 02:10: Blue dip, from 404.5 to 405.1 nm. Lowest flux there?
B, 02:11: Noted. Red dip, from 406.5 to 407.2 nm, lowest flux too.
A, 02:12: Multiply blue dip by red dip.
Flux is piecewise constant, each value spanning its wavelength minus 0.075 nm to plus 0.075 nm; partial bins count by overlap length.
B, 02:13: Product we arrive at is 42.0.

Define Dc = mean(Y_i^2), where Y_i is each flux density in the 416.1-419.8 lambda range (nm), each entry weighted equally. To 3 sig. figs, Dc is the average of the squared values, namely 45.3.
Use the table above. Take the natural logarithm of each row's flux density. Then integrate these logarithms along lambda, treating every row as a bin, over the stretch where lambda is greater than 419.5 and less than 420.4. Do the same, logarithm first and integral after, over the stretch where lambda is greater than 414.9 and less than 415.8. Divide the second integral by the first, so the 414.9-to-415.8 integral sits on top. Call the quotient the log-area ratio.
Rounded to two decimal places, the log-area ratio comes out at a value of 1.02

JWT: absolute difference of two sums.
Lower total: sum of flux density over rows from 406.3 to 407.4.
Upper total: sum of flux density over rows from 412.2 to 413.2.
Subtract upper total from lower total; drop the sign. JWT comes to 3.11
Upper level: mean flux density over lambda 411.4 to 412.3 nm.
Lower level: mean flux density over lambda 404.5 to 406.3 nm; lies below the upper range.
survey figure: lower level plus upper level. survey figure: 14.1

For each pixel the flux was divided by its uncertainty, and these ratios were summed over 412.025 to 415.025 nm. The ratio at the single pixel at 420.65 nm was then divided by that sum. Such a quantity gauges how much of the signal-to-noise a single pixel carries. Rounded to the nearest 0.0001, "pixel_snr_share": 0.0532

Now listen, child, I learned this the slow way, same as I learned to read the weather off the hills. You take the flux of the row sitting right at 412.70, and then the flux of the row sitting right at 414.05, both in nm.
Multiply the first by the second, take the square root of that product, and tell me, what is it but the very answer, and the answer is 6.6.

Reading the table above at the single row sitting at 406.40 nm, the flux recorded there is 6.547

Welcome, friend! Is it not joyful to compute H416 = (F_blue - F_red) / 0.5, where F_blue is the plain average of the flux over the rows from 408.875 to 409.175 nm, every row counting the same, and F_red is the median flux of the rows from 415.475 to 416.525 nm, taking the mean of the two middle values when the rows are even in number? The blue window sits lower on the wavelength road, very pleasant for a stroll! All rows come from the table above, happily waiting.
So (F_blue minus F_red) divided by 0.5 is 1.7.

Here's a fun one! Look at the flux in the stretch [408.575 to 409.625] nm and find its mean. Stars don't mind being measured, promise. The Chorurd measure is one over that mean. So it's 0.131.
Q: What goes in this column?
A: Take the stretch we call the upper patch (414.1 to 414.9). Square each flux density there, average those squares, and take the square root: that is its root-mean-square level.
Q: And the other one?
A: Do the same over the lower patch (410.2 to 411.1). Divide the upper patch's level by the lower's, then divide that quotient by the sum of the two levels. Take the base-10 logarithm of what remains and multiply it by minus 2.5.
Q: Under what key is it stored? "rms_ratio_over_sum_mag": 2.78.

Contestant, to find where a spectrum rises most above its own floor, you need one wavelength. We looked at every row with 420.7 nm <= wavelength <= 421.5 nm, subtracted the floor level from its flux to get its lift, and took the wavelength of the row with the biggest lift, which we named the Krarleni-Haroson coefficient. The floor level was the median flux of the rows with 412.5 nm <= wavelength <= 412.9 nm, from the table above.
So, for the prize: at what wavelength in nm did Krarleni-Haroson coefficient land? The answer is 421.10 nm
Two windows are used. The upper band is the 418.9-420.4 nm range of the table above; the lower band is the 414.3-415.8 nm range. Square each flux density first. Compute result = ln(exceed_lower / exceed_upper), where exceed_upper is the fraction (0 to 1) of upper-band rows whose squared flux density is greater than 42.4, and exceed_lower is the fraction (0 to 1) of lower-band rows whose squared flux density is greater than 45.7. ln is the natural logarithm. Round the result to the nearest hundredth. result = -0.29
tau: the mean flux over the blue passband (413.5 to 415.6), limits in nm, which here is 6.79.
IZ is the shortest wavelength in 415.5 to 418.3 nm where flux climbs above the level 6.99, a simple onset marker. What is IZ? 415.55 nm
